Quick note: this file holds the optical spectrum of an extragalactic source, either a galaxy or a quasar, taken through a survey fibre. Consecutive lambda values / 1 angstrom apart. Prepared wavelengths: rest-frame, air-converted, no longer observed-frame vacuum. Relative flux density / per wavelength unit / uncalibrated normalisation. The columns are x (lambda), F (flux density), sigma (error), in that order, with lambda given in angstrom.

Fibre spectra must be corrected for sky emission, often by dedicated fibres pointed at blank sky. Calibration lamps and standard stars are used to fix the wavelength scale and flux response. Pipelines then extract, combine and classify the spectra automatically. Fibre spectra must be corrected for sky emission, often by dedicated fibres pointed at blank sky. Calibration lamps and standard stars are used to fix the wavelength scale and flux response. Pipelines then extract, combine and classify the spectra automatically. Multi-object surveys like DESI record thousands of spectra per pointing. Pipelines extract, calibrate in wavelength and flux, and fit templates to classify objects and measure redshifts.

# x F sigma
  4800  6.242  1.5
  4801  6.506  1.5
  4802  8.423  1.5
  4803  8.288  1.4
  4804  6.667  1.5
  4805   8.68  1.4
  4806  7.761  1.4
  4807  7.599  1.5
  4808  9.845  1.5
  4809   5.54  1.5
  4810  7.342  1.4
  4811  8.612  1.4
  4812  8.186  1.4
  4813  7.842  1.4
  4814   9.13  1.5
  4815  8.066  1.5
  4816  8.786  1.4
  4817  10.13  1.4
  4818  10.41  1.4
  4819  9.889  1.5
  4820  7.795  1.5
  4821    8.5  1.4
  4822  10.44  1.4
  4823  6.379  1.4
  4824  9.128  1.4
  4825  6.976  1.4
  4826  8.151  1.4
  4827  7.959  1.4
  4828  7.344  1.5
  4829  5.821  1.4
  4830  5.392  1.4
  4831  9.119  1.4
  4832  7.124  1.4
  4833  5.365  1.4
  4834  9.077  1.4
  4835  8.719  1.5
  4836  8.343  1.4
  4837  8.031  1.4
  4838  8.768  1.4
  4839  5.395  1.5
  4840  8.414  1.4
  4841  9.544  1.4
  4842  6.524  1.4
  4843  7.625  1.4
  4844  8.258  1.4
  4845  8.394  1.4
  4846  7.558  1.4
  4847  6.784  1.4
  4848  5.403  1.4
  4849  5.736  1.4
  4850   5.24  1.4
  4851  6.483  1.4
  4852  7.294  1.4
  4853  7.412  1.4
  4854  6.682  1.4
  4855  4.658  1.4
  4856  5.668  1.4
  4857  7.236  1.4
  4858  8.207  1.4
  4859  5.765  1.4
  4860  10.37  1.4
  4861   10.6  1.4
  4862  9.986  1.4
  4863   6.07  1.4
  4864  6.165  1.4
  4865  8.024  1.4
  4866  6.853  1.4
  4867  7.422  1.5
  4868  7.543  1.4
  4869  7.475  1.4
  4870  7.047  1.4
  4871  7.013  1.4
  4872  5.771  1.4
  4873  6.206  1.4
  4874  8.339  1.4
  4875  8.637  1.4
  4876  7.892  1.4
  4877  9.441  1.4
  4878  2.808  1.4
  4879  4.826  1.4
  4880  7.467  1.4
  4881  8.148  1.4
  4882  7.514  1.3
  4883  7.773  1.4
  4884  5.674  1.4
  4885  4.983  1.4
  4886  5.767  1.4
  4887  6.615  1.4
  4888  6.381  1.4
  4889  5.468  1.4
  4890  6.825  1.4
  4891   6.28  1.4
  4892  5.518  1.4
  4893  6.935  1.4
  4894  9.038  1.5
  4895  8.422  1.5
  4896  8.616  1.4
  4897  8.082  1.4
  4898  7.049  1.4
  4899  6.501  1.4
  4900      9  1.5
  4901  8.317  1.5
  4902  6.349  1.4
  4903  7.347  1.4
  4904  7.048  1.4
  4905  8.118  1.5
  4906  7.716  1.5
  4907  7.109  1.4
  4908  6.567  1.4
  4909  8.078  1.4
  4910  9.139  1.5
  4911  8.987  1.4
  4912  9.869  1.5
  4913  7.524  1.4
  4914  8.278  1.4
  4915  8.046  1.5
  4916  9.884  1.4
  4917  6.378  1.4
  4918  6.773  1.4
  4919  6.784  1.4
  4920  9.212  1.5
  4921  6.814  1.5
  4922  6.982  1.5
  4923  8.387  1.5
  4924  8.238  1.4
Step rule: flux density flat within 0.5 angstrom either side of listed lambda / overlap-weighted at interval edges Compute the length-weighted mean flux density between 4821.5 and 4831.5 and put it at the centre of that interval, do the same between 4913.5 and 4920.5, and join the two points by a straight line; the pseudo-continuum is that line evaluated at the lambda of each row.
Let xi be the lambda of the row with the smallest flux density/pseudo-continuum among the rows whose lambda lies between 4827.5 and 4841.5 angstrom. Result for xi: 4833 angstrom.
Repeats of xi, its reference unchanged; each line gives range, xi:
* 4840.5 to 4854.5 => 4850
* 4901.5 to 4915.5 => 4902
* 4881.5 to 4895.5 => 4885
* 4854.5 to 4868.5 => 4855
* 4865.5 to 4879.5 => 4878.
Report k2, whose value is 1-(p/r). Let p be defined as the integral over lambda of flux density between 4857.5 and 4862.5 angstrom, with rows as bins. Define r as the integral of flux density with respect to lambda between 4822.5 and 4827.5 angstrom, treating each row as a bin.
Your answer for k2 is -0.16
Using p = 45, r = 38.6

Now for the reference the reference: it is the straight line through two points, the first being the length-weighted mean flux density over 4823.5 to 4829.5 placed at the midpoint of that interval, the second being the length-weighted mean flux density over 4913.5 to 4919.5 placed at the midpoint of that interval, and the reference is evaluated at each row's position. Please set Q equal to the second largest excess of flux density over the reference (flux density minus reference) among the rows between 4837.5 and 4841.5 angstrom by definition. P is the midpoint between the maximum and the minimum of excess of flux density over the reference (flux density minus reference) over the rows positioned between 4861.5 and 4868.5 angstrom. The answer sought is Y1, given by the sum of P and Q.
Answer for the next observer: 1.6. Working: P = 0.4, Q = 1.2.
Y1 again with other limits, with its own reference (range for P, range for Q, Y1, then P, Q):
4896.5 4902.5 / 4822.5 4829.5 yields 0.6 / 0.0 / 0.6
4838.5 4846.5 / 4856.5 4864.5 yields 2.6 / -0.1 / 2.8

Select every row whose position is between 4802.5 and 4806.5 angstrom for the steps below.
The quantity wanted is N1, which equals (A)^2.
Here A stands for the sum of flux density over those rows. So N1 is 986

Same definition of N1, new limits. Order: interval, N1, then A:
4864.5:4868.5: 891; 30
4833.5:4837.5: 1168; 34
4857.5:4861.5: 1221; 35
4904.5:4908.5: 871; 30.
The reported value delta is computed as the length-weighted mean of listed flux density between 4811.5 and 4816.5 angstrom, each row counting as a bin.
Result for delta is 8.4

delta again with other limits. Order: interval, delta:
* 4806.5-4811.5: 7.8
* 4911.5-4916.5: 8.7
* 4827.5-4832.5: 7.0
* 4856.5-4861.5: 8.4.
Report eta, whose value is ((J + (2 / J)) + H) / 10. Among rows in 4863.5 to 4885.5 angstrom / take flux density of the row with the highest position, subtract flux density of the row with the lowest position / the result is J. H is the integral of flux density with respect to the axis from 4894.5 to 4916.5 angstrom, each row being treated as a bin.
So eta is 17.3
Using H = 176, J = -1.2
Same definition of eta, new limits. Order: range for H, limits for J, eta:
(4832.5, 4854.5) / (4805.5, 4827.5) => 17.1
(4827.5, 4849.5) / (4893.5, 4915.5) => 16.0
